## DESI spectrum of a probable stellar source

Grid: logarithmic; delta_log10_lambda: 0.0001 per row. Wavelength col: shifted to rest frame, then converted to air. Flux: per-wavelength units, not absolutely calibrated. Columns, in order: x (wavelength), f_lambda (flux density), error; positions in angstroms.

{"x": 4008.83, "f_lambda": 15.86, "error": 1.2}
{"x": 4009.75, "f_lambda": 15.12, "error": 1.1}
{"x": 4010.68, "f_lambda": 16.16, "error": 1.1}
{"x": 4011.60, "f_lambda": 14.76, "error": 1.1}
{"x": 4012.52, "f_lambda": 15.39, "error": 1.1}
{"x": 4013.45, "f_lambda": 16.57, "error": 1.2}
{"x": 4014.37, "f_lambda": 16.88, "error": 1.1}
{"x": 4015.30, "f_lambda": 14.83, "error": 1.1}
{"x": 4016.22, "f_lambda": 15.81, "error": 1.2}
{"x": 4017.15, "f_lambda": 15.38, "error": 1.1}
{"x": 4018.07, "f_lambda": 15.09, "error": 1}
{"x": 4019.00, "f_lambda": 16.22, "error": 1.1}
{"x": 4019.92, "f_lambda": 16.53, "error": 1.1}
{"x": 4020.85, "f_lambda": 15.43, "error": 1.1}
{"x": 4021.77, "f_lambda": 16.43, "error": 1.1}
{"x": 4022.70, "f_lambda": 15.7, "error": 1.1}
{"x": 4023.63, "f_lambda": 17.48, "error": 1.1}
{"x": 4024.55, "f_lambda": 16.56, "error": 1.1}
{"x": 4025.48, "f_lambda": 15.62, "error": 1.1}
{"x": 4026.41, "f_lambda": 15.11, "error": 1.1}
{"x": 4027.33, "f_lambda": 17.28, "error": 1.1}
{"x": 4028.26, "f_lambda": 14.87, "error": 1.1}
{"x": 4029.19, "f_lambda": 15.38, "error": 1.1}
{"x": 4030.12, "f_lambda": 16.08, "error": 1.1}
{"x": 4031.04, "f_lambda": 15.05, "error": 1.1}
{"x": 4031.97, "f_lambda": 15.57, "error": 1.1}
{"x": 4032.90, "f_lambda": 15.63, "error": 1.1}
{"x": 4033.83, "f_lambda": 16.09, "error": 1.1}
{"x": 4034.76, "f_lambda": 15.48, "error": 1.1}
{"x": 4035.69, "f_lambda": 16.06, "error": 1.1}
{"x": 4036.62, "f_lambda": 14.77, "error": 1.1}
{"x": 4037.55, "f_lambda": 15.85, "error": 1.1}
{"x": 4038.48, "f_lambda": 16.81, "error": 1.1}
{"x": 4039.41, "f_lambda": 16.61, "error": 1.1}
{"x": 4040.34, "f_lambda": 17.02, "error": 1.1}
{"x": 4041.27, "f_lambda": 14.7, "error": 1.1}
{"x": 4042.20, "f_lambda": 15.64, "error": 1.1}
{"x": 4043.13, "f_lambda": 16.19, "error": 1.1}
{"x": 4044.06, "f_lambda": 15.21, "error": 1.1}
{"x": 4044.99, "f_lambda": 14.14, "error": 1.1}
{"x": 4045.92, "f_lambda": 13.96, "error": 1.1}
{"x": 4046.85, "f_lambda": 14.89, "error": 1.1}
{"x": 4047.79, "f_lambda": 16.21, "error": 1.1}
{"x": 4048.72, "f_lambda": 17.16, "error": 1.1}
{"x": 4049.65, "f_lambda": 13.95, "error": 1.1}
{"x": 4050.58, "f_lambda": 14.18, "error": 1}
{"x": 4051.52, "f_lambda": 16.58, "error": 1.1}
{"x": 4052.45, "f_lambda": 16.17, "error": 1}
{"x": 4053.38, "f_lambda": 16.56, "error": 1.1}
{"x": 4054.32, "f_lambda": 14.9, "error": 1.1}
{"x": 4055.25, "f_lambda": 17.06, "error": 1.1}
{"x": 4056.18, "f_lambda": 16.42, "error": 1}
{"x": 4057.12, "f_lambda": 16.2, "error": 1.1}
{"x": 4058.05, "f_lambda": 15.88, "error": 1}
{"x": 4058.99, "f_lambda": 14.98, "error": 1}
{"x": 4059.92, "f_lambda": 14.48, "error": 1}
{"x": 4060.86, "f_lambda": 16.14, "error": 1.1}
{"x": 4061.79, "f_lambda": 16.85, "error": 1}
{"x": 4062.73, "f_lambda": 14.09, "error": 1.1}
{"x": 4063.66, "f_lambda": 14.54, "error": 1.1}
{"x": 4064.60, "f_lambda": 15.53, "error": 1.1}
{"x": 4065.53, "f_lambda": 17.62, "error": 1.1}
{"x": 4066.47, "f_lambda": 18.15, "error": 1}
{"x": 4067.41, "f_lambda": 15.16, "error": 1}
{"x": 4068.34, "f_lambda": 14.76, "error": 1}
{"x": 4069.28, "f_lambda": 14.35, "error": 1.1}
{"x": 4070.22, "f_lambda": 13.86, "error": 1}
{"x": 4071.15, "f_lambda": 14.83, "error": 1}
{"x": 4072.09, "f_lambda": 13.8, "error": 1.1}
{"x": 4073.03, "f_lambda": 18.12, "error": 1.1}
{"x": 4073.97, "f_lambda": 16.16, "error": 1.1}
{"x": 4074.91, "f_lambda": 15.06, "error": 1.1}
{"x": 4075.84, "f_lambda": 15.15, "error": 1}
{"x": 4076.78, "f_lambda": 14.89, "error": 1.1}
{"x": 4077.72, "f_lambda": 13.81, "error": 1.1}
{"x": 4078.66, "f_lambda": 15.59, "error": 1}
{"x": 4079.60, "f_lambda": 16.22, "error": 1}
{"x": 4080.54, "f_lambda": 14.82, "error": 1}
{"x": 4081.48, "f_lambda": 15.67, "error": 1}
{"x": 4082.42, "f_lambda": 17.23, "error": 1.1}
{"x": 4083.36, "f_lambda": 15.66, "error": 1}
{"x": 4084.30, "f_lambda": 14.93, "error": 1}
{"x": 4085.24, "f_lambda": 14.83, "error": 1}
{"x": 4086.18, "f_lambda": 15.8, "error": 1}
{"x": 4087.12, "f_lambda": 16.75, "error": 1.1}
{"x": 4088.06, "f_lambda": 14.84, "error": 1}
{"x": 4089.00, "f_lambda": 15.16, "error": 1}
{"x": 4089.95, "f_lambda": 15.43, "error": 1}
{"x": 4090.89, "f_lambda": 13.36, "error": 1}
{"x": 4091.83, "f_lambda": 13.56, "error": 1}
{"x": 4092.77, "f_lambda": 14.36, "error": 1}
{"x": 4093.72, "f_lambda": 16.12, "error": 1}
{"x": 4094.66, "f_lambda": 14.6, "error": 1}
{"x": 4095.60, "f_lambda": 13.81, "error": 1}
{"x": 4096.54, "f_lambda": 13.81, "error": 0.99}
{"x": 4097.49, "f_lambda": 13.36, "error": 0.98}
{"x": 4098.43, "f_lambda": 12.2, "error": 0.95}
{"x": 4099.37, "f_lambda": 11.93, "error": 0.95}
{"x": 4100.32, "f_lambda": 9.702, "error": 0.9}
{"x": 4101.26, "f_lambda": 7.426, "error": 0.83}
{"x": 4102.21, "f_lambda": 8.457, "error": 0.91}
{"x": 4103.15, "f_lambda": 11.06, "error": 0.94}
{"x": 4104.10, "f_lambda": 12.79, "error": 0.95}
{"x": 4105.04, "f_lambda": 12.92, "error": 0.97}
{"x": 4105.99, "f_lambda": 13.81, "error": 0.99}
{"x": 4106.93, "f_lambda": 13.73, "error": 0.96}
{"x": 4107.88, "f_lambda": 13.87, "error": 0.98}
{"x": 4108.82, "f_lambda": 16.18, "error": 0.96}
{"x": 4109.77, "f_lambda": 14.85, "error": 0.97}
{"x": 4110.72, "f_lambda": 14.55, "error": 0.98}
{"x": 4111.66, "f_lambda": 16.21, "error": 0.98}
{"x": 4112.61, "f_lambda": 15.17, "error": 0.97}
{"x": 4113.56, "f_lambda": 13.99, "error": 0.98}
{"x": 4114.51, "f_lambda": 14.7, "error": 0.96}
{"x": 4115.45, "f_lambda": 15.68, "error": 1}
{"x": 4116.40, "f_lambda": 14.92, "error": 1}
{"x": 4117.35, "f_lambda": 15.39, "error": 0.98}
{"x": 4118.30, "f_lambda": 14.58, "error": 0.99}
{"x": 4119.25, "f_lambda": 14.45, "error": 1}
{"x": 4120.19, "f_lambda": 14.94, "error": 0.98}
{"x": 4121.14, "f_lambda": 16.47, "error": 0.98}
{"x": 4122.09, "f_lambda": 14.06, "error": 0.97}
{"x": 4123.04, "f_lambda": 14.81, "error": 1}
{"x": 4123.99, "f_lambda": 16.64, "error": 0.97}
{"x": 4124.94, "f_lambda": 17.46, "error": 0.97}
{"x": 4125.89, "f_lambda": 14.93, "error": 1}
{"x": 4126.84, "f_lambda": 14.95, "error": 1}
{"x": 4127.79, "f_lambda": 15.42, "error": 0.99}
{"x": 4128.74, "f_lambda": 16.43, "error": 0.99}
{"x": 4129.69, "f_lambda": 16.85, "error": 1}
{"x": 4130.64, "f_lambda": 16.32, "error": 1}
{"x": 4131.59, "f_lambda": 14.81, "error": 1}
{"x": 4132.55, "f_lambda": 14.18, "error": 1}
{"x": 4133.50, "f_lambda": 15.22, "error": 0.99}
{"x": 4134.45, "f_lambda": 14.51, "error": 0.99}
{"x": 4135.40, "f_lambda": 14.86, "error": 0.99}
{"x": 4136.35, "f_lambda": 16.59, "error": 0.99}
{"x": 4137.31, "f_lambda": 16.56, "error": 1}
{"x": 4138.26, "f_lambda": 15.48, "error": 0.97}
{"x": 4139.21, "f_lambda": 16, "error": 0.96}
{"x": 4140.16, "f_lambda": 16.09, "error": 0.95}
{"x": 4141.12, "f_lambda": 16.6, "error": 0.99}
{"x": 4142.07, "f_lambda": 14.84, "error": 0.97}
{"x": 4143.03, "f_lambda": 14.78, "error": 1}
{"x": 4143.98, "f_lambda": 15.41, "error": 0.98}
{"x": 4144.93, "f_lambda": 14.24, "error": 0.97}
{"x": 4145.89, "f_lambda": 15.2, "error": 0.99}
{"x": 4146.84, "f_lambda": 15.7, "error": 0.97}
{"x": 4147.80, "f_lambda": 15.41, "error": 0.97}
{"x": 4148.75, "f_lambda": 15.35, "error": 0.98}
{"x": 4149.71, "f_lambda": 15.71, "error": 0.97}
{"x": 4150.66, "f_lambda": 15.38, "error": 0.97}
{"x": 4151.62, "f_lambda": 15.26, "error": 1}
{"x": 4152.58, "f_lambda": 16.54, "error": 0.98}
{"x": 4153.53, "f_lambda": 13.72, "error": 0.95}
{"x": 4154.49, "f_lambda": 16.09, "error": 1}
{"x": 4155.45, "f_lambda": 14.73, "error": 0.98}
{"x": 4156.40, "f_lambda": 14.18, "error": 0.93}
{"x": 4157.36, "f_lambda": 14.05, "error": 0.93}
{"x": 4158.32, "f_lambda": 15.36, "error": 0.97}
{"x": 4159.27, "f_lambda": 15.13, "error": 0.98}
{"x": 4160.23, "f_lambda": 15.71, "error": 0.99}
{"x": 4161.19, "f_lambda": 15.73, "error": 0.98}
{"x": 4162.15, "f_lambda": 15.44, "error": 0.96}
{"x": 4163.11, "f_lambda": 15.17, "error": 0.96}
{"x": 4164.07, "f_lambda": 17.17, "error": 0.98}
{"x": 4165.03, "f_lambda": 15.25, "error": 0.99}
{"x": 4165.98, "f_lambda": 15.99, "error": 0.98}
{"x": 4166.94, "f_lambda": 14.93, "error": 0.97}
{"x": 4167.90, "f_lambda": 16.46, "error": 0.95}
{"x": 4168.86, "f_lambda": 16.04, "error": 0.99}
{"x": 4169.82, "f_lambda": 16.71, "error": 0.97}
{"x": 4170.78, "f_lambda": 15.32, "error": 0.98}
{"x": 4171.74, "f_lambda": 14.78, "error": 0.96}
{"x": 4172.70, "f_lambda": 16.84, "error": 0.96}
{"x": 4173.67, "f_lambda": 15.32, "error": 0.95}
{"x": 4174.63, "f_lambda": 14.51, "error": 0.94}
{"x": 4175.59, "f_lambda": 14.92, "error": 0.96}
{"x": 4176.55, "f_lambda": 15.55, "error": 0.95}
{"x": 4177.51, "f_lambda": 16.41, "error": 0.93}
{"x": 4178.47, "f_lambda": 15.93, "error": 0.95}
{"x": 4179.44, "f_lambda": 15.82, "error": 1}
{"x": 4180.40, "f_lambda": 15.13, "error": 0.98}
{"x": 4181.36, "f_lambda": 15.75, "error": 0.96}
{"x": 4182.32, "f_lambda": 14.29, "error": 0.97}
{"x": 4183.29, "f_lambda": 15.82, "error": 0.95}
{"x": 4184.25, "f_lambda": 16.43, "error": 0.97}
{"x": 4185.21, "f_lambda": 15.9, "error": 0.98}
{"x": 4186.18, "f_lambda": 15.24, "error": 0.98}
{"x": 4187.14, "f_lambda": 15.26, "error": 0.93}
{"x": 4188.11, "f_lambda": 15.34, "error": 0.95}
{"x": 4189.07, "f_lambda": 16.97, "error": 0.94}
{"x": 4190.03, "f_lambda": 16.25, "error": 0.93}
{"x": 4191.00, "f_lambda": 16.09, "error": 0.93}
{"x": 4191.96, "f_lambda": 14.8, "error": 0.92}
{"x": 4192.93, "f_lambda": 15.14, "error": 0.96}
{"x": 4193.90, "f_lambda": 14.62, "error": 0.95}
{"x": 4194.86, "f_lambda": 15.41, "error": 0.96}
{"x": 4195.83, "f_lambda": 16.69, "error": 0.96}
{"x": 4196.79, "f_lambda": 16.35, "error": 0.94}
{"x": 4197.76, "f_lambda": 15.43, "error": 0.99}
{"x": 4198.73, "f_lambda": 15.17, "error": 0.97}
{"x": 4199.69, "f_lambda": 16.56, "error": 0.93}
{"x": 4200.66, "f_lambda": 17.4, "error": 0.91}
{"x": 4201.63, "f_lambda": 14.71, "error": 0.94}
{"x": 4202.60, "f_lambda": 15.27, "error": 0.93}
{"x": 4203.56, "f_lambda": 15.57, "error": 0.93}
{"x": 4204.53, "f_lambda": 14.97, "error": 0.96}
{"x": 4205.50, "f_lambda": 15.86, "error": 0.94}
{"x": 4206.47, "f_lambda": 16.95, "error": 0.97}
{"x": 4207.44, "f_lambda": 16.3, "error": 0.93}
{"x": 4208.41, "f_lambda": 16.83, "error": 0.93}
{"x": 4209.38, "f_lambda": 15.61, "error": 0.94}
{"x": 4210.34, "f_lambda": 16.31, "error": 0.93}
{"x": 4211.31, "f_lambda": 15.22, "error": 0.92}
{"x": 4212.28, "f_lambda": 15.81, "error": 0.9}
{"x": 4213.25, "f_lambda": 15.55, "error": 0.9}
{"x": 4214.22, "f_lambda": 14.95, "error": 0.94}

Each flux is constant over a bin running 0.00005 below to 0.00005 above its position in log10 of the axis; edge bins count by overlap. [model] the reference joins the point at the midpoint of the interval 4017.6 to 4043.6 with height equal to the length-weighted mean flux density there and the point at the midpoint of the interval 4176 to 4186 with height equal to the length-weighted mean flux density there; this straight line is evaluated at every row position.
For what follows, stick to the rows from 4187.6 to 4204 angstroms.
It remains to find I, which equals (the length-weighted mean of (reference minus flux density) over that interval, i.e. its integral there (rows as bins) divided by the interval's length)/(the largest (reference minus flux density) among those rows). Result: -0.09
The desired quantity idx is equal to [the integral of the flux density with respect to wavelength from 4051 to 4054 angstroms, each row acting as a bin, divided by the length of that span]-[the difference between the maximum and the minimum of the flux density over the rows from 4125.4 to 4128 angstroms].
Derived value 15.8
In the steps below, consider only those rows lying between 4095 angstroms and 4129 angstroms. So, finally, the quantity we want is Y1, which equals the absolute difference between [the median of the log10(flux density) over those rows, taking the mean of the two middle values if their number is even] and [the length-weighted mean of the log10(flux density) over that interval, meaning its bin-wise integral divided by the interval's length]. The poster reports 0.0221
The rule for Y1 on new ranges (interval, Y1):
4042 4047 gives 0.0012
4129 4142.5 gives 0.0030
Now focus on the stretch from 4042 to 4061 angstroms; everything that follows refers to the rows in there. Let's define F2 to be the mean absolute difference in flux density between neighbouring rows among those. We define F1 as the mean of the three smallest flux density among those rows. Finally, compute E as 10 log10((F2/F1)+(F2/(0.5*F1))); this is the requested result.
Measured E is -6.6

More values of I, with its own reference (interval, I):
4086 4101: 0.31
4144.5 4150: 0.31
